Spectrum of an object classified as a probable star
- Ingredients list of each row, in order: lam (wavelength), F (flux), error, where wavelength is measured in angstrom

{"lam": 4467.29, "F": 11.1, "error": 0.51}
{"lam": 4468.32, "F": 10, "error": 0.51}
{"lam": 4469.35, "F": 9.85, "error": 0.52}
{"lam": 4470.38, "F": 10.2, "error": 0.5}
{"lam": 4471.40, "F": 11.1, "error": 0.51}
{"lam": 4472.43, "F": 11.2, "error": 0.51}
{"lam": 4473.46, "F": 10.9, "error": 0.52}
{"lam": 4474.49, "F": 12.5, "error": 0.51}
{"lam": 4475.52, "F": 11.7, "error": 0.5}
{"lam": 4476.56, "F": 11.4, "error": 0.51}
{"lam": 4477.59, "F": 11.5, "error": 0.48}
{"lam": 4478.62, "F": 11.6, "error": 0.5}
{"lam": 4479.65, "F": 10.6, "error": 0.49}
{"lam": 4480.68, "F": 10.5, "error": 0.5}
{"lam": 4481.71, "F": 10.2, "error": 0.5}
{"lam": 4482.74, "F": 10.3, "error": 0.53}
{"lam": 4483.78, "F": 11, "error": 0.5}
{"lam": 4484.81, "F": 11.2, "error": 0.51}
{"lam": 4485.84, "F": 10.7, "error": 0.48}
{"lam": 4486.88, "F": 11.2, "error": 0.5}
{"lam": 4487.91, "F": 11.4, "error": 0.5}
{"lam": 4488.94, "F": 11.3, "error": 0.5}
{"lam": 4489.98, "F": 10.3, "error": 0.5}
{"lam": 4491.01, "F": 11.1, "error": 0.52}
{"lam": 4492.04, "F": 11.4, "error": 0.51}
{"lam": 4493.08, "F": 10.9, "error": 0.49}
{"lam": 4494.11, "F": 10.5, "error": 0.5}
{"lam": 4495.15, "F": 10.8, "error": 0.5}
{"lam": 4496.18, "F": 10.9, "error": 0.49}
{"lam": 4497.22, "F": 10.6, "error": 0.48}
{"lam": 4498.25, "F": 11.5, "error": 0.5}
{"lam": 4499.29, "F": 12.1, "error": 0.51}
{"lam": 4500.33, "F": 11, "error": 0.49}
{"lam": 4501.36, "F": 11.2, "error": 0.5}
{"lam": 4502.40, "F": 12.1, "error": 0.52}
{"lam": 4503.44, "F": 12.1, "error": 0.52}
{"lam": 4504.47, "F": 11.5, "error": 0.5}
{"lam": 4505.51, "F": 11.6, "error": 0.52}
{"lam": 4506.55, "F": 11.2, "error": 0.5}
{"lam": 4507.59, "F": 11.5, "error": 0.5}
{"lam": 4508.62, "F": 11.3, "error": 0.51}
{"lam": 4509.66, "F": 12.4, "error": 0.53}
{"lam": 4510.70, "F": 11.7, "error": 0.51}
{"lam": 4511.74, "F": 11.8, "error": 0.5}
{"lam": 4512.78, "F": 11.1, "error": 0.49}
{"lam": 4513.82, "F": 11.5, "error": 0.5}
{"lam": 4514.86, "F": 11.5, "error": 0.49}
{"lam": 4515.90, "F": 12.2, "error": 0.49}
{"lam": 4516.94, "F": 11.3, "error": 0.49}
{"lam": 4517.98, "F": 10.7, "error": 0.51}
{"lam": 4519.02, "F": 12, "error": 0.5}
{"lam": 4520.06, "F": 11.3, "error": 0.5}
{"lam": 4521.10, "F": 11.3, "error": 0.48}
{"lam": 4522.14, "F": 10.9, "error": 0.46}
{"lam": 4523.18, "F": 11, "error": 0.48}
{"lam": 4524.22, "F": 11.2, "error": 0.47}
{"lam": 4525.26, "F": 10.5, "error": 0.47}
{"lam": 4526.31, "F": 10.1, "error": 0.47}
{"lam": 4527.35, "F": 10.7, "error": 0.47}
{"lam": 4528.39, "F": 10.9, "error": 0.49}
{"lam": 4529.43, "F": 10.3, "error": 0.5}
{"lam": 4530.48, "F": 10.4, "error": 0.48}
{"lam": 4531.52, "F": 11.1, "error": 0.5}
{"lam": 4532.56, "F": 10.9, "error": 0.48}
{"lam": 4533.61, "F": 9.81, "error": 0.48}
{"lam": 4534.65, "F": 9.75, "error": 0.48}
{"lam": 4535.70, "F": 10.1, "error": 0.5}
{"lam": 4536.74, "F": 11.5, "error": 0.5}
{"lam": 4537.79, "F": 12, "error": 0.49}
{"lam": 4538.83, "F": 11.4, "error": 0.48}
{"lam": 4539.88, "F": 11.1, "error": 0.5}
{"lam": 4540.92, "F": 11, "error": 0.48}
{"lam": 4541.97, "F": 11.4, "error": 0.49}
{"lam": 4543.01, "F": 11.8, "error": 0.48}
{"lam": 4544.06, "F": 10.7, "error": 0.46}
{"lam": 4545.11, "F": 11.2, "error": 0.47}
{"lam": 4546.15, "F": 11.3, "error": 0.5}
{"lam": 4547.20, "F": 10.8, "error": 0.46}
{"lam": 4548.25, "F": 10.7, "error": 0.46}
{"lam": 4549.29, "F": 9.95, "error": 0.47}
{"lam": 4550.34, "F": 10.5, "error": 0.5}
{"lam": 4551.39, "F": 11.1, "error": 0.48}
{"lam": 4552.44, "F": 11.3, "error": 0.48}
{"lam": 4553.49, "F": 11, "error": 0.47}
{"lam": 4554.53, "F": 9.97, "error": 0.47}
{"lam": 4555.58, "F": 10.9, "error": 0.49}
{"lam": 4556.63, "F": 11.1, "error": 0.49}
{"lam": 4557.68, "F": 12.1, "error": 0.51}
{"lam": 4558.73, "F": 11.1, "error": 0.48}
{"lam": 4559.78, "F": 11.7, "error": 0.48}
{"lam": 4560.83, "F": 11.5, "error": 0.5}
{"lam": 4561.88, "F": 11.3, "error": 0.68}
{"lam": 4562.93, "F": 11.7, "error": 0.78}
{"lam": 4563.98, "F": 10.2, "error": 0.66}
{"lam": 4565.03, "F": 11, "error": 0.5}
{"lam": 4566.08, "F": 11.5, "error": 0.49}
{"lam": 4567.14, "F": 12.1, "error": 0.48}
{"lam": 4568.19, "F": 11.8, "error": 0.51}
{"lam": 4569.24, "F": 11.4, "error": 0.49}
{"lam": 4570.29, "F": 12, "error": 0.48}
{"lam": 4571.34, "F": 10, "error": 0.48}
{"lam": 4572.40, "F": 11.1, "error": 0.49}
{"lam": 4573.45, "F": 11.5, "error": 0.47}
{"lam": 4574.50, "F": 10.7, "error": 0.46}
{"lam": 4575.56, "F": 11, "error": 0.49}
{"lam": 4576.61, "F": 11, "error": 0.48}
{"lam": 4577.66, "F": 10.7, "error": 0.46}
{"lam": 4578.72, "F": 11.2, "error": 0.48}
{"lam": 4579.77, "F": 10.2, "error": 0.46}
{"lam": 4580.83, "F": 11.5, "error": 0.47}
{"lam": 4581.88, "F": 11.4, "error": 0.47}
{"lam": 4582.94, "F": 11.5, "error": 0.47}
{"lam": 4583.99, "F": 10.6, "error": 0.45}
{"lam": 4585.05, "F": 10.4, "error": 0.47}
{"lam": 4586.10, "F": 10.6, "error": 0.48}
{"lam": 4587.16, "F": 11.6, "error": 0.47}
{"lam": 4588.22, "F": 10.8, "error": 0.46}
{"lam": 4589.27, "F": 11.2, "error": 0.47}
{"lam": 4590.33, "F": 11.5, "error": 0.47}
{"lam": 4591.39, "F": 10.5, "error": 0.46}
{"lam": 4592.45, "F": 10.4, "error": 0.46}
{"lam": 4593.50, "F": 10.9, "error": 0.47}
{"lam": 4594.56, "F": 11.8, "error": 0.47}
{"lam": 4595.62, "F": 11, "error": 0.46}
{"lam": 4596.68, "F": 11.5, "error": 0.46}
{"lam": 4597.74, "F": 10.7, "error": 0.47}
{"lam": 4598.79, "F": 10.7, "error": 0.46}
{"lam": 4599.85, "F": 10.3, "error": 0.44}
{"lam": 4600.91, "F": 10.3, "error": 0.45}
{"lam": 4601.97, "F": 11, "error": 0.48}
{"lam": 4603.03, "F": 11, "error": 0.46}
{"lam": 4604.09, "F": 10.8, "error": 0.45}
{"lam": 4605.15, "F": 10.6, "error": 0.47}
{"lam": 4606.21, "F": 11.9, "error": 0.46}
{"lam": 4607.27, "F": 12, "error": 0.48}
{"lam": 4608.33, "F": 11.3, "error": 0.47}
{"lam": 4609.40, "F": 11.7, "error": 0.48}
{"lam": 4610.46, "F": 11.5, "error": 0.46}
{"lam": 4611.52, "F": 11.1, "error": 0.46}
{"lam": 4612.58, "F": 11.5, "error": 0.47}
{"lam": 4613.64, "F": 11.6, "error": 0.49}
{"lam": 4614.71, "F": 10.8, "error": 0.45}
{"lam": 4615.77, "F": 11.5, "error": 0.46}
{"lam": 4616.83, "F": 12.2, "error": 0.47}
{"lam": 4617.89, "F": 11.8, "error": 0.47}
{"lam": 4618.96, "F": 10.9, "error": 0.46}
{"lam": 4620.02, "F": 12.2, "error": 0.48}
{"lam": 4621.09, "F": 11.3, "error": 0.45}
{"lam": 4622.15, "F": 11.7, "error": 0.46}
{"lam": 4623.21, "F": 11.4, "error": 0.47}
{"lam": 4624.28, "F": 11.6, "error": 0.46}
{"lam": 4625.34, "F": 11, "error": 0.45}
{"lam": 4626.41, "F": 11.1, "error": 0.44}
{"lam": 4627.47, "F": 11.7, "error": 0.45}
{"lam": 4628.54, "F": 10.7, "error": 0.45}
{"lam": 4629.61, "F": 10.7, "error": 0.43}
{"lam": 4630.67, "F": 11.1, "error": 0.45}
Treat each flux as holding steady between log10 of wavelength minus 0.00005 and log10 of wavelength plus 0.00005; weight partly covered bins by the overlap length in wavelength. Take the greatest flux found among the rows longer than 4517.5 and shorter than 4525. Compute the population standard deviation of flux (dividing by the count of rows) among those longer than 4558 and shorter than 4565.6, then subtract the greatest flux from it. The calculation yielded -11.5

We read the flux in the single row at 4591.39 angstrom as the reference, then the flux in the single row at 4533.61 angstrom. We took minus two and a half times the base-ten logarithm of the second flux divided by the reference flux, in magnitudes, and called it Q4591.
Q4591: 0.074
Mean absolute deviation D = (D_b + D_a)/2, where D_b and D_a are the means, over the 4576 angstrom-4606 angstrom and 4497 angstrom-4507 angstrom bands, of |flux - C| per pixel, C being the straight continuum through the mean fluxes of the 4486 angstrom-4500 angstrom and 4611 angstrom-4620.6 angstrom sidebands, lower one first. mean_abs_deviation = 0.54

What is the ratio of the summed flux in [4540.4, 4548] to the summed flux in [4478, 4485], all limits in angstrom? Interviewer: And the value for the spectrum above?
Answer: 1.04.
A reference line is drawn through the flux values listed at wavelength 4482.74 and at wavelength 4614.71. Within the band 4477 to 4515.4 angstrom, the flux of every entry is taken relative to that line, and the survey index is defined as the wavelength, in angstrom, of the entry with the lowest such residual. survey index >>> 4481.71 angstrom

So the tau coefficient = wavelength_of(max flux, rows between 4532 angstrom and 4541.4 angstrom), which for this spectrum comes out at 4537.79 angstrom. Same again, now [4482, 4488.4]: 4487.91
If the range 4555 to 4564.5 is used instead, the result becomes 4557.68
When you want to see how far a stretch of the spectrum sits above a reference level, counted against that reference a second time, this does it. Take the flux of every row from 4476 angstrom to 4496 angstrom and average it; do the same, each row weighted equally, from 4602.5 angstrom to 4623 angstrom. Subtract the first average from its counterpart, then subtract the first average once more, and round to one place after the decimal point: -10.4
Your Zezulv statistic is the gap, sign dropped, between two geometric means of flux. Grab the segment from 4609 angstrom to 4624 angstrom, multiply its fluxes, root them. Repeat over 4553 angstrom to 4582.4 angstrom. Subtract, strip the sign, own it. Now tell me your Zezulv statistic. 0.36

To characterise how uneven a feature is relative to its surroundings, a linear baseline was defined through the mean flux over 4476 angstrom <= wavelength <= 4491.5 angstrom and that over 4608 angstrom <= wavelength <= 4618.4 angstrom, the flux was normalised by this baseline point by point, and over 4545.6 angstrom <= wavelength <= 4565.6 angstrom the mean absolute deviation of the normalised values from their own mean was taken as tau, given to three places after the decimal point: 0.038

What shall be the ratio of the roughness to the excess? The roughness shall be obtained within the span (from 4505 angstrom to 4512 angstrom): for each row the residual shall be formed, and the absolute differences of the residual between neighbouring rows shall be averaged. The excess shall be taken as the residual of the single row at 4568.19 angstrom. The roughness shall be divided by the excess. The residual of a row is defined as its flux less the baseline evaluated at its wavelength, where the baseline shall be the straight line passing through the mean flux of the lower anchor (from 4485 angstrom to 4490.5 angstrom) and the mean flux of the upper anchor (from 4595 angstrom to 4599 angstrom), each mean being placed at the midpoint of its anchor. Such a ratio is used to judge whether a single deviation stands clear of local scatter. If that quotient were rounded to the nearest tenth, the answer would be 0.6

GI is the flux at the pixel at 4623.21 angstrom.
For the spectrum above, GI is 11.4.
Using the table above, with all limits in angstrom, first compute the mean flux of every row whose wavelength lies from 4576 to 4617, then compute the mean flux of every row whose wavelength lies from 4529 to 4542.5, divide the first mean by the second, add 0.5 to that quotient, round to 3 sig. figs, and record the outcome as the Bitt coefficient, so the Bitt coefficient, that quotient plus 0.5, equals 1.52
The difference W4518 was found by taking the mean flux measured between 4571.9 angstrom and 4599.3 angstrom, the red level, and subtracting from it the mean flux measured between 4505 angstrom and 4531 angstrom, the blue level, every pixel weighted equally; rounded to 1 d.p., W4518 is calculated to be -0.2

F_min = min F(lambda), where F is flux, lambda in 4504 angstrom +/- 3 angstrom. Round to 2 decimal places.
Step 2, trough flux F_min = 11.20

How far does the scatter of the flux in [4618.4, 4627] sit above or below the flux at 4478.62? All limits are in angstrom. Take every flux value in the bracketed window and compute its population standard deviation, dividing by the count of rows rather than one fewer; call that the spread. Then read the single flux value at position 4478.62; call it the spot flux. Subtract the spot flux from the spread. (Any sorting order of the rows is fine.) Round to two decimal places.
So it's -11.20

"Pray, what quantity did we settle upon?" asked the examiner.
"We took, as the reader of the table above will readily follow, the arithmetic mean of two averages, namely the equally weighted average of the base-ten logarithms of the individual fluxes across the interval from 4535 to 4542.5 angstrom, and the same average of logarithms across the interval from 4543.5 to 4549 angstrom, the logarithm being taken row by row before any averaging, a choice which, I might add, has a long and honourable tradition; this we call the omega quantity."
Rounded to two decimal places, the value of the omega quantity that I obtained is 1.04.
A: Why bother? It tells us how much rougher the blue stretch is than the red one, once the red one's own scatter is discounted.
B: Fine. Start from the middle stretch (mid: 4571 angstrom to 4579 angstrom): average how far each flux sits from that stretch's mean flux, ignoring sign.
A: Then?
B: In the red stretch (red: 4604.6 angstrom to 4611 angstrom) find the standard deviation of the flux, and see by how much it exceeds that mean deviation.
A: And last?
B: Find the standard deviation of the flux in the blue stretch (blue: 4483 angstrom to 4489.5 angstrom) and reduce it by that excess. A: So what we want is 0.1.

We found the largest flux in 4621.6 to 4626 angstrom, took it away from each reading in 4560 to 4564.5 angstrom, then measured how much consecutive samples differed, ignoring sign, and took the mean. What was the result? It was 0.70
